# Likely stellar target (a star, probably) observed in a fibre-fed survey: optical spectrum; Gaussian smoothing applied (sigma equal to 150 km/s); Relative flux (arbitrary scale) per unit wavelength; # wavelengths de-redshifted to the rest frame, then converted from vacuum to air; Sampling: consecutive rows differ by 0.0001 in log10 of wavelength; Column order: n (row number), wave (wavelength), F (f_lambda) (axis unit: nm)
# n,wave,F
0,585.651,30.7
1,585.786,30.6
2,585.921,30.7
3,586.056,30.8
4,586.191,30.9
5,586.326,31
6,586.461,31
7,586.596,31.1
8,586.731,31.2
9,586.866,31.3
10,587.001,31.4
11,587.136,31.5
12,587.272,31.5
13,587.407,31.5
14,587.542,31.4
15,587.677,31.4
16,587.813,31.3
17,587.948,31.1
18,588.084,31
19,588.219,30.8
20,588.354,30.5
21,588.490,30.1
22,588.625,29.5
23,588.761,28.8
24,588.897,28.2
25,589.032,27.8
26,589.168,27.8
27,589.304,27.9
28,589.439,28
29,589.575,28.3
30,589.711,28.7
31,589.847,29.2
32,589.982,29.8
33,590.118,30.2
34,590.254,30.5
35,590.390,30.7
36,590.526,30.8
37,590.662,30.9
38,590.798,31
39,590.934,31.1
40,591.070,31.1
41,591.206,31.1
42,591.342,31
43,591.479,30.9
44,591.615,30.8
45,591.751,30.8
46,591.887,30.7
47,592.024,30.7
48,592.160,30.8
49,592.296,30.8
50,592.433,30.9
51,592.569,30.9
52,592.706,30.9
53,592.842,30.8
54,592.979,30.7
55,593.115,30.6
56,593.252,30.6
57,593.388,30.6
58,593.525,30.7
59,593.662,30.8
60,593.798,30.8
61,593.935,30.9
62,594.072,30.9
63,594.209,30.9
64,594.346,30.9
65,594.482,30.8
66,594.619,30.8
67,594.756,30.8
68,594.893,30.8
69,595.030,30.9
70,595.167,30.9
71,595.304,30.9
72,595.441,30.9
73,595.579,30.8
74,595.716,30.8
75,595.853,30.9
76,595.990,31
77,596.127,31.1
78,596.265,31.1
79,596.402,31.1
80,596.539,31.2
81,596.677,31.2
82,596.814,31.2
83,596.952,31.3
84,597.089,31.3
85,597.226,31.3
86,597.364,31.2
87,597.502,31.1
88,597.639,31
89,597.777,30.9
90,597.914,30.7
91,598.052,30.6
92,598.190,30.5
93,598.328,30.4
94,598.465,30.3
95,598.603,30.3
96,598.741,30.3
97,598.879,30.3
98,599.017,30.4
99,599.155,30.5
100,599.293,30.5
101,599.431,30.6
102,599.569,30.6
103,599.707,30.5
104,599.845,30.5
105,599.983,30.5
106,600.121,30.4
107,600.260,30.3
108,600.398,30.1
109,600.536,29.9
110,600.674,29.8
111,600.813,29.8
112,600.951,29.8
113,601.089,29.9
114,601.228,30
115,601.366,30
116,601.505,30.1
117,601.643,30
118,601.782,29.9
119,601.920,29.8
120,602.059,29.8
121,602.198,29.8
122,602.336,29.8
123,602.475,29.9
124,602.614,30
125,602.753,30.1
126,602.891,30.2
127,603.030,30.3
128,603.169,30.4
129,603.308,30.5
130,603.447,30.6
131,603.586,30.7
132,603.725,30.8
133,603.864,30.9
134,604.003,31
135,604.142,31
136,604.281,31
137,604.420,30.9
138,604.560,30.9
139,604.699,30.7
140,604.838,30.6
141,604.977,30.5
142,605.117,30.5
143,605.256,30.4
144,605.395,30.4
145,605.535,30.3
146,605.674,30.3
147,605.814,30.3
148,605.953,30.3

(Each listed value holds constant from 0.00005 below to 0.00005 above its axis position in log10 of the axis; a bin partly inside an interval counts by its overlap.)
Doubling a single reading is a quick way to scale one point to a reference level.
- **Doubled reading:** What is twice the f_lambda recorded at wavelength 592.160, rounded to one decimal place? 61.6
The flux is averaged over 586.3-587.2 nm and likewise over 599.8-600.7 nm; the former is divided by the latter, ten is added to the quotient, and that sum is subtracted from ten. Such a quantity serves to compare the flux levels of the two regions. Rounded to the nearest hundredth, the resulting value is -1.03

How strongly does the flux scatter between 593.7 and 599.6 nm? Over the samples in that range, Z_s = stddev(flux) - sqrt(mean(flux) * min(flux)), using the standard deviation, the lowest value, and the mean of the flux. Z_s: -30.3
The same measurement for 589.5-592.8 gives -28.6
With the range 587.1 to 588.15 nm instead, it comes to -31.0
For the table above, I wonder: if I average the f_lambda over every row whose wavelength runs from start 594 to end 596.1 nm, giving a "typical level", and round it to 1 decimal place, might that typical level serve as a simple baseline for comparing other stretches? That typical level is 30.9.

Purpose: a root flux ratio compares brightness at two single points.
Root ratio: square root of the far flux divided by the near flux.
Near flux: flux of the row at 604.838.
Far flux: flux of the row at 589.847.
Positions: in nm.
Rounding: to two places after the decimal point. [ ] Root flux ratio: 0.98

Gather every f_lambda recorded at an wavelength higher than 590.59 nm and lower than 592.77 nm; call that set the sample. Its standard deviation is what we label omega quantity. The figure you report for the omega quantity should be 0.13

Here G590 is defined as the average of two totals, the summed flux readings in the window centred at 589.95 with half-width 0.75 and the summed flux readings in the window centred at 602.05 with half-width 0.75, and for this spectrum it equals 327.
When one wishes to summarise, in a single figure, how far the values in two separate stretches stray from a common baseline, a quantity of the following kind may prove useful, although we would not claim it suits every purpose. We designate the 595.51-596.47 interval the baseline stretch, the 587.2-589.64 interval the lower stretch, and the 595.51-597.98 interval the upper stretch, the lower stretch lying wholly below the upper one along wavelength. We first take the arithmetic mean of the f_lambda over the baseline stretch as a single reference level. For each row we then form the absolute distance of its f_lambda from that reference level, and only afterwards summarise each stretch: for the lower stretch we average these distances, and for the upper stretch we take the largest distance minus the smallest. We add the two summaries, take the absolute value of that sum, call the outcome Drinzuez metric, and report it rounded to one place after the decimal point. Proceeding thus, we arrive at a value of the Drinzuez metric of 1.7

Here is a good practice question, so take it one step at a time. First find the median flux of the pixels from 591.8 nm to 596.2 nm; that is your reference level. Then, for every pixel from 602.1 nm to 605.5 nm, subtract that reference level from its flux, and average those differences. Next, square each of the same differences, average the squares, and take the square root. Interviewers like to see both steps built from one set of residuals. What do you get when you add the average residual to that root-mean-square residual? 0.2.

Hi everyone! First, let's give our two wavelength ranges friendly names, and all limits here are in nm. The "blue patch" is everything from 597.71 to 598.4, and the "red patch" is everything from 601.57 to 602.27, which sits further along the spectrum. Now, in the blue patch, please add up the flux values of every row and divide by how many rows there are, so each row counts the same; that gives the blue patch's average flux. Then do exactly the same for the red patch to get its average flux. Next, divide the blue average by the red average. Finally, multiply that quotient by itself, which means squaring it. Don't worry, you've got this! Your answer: 1.05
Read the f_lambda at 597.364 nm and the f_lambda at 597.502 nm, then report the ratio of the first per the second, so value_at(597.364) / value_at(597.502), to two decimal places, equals 1.00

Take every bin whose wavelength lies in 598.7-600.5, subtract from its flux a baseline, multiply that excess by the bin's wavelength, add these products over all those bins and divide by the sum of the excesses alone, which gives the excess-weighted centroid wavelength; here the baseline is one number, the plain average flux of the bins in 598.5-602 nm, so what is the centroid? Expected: 599.51 nm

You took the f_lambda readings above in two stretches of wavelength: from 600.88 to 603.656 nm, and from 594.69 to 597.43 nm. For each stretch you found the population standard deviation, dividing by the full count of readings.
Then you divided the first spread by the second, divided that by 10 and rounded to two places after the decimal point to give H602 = 0.15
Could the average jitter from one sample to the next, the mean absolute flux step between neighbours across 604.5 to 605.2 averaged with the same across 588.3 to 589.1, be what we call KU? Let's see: 0.32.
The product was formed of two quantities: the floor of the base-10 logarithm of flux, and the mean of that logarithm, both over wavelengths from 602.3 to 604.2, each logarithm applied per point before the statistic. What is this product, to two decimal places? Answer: 2.19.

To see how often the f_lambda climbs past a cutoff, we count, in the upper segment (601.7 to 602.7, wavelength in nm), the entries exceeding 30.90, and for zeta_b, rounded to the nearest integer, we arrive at 0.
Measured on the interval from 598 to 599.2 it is 0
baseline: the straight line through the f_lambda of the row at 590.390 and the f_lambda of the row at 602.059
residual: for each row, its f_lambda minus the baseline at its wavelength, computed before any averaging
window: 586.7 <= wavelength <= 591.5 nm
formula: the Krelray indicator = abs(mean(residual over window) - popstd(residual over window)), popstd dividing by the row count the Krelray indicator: 1.8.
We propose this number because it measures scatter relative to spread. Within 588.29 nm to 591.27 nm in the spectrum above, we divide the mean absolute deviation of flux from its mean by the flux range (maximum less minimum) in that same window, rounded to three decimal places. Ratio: 0.335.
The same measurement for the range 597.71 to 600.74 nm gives 0.161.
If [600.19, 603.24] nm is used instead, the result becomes 0.250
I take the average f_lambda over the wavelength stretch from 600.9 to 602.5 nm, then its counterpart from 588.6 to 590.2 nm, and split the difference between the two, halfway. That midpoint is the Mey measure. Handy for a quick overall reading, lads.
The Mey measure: 29.3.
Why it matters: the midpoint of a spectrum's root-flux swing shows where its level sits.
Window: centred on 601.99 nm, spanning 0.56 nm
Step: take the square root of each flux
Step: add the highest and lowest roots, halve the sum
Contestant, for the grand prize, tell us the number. 5.46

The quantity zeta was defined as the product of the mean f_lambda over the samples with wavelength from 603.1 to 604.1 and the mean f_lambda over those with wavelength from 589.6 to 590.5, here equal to 916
